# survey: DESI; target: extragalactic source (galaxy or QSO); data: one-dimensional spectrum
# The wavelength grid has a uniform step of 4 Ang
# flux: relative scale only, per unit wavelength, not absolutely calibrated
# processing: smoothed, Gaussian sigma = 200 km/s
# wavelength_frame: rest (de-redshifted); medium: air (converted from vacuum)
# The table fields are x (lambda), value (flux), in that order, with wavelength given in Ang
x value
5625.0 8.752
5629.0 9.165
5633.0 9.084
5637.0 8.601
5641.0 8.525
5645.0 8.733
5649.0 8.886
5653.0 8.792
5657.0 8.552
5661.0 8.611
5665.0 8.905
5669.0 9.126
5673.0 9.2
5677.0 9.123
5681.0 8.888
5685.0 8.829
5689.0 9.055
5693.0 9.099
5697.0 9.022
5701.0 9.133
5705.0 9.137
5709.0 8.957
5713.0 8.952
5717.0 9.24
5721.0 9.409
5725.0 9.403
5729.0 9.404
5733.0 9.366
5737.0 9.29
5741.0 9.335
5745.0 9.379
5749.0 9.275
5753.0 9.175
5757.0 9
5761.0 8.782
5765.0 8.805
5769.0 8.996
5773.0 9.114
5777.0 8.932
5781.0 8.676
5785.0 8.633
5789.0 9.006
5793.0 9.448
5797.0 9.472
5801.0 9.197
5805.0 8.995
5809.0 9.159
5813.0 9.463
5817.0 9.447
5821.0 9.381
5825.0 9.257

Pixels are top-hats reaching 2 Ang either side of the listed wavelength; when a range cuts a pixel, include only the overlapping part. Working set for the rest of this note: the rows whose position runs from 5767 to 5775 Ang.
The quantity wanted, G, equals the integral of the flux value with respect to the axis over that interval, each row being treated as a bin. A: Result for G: 72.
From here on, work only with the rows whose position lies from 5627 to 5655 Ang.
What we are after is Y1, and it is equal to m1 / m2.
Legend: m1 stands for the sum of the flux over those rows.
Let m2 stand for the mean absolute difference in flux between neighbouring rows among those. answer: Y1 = 339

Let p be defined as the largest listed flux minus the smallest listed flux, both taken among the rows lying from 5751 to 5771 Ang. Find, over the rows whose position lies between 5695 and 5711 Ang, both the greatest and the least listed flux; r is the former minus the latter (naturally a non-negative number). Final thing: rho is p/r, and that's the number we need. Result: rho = 2.2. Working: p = 0.39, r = 0.18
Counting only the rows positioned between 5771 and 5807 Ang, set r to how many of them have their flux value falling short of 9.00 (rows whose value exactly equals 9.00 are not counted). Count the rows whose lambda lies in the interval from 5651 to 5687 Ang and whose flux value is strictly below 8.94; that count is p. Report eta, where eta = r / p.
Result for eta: 0.7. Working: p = 6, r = 4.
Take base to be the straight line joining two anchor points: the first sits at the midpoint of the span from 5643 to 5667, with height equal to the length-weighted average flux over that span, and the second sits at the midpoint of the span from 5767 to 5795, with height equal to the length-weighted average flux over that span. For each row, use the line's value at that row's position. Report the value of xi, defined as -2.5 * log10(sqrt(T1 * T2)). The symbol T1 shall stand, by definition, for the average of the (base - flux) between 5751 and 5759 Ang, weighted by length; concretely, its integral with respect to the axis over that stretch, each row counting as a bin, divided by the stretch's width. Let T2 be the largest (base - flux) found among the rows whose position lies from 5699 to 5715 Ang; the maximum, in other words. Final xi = 2.2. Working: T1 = -0.16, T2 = -0.10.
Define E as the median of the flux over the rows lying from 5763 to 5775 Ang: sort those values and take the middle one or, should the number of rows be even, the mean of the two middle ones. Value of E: 9.0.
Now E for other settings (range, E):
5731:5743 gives 9.3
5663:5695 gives 9.1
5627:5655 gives 8.8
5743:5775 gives 9.1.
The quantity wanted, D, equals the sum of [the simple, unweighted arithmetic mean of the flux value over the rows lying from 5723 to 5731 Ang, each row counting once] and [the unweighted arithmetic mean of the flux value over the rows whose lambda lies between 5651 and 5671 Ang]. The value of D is 18.2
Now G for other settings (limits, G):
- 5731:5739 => 75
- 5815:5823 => 75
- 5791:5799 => 76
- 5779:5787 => 69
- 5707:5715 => 72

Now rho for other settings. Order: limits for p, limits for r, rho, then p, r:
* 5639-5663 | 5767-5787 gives 0.8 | 0.36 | 0.48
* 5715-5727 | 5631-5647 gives 0.3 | 0.17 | 0.56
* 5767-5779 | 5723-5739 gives 1.6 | 0.18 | 0.11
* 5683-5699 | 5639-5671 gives 0.4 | 0.27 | 0.60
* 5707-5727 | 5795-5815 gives 1.0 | 0.46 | 0.48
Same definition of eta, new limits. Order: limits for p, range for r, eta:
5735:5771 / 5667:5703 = 1.0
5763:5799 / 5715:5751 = 0.0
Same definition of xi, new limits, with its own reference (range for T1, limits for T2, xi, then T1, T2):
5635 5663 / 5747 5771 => 2.5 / 0.06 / 0.15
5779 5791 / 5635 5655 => 1.7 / 0.21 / 0.20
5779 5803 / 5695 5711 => 2.5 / -0.08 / -0.11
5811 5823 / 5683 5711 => 2.4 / -0.39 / -0.03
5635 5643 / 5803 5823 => 3.1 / 0.15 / 0.02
